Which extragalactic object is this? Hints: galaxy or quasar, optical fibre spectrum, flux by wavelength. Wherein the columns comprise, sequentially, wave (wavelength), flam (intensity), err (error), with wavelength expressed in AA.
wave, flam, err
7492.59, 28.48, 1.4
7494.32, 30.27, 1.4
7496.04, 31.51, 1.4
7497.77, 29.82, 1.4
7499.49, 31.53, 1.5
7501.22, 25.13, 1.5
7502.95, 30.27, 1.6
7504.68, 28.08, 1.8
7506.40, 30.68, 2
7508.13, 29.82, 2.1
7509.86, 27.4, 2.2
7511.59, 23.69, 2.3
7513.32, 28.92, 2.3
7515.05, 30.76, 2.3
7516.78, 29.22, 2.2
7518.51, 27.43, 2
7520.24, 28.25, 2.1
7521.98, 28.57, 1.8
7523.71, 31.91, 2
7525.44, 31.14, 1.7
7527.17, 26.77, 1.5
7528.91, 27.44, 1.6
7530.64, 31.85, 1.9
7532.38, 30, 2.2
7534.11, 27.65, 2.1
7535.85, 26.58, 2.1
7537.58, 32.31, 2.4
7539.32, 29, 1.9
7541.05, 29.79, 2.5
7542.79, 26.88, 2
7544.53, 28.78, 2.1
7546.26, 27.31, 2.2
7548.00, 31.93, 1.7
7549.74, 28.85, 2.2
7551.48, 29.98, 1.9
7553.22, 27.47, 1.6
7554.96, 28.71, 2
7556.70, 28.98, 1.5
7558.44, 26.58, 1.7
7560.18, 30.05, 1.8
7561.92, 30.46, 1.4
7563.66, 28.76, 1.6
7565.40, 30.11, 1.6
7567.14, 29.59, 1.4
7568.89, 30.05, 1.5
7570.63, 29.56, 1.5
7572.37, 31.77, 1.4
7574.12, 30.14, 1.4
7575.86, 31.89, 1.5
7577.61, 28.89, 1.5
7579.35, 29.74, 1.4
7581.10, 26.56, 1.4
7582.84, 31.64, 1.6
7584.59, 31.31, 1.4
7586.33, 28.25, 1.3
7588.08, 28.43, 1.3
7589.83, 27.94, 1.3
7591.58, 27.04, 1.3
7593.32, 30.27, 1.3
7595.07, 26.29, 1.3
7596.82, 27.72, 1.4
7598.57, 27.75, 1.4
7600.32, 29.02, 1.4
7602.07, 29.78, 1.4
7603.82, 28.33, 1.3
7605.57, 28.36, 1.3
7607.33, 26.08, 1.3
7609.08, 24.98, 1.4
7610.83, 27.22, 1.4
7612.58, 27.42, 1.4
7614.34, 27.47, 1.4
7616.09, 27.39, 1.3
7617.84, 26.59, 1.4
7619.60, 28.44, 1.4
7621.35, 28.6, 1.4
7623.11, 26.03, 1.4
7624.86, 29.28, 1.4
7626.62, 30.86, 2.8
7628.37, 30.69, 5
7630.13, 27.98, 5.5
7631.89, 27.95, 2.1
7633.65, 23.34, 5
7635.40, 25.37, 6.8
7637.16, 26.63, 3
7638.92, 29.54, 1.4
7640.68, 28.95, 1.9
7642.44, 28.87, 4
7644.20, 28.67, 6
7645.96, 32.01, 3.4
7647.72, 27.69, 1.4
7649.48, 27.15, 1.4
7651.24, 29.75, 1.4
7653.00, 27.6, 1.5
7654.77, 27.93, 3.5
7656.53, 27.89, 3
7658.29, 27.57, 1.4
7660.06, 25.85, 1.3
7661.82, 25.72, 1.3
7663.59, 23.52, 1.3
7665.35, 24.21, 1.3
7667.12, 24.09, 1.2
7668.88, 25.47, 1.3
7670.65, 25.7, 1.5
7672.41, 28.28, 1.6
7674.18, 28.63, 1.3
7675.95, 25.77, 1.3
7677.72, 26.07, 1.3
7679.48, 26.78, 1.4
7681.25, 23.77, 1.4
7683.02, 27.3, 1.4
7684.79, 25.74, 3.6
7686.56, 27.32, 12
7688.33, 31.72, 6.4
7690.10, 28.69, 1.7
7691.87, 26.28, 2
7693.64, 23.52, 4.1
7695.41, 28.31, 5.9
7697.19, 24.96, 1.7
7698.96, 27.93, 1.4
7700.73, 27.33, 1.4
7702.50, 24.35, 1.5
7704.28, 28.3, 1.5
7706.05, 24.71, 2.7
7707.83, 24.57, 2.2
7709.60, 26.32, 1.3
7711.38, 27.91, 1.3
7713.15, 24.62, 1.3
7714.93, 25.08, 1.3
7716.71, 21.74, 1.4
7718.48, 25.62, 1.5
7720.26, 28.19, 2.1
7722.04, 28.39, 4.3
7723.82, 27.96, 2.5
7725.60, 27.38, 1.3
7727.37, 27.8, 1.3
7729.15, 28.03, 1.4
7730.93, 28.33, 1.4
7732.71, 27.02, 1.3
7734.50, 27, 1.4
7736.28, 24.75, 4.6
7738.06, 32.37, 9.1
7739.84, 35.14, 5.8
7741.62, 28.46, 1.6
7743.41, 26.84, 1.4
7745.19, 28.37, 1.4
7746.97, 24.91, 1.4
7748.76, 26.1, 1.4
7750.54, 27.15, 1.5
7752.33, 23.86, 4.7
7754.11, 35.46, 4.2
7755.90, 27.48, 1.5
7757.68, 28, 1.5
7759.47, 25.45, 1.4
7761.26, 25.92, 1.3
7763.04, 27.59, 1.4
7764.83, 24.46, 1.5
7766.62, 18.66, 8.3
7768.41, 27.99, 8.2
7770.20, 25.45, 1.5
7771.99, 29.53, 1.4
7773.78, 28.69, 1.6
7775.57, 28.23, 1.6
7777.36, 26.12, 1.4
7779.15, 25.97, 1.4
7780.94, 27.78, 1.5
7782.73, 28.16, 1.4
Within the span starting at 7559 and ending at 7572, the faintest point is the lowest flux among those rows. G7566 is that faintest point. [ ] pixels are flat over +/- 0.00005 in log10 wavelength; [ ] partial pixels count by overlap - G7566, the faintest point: 28.76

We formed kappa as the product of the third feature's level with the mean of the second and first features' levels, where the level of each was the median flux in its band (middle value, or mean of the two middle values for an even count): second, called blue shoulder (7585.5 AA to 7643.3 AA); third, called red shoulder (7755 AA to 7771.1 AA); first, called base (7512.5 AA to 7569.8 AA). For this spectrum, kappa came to 738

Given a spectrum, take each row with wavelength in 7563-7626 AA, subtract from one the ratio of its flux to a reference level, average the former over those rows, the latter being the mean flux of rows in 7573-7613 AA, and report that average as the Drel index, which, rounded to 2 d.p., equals 0.00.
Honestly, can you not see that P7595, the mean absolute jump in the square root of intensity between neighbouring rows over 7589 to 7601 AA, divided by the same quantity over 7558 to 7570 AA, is 1.4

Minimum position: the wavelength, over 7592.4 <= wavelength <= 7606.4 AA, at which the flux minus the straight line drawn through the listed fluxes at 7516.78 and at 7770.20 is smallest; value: 7595.07 AA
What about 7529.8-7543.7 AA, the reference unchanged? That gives 7535.85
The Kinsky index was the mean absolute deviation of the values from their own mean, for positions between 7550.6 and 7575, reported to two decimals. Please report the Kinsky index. 0.96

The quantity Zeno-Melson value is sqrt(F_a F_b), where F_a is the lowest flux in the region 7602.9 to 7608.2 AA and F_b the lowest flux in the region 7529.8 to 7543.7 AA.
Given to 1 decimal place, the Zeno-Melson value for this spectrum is 26.3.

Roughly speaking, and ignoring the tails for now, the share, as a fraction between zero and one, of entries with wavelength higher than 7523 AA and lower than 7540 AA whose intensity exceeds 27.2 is 0.8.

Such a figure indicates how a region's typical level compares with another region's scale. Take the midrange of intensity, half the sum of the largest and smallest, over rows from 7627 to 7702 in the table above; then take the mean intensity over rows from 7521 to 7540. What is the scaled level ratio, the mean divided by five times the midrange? 0.212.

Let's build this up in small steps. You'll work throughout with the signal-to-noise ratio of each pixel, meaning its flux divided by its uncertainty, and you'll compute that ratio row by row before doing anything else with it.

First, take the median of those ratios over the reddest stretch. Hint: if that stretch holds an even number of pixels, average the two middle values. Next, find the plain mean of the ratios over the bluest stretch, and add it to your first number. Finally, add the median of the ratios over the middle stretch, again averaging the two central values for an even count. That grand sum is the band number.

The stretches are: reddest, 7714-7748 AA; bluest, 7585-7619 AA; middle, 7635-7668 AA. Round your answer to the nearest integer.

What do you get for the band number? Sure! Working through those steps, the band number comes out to 57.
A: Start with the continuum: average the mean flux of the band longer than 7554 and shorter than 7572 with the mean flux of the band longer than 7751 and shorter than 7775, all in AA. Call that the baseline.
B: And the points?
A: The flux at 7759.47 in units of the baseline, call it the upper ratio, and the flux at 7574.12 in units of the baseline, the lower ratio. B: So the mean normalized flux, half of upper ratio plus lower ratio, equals 0.99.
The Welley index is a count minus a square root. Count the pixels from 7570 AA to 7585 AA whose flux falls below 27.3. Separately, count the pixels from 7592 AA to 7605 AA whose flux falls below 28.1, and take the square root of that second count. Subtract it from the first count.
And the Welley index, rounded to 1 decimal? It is -0.7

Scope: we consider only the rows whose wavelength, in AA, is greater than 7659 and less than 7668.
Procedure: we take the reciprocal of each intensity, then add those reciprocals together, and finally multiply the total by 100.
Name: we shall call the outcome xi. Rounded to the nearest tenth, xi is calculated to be 20.3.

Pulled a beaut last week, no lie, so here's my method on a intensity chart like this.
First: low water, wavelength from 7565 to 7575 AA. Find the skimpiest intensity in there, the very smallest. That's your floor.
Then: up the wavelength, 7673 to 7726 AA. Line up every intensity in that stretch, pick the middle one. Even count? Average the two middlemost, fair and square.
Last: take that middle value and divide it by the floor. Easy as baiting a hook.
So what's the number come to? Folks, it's 0.90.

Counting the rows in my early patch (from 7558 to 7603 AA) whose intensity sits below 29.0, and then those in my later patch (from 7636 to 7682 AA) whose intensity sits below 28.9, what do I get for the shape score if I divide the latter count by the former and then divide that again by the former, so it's 0.182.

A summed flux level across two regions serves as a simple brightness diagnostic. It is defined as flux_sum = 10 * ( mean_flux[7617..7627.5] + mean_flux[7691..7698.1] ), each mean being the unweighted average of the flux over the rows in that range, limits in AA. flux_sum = 541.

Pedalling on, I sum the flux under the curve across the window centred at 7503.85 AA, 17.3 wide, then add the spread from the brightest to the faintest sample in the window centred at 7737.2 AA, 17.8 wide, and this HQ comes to 508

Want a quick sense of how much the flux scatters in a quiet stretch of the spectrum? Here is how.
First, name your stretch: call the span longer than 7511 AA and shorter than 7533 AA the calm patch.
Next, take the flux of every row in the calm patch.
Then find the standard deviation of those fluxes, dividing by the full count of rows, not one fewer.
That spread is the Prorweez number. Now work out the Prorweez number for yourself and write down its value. 2.2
